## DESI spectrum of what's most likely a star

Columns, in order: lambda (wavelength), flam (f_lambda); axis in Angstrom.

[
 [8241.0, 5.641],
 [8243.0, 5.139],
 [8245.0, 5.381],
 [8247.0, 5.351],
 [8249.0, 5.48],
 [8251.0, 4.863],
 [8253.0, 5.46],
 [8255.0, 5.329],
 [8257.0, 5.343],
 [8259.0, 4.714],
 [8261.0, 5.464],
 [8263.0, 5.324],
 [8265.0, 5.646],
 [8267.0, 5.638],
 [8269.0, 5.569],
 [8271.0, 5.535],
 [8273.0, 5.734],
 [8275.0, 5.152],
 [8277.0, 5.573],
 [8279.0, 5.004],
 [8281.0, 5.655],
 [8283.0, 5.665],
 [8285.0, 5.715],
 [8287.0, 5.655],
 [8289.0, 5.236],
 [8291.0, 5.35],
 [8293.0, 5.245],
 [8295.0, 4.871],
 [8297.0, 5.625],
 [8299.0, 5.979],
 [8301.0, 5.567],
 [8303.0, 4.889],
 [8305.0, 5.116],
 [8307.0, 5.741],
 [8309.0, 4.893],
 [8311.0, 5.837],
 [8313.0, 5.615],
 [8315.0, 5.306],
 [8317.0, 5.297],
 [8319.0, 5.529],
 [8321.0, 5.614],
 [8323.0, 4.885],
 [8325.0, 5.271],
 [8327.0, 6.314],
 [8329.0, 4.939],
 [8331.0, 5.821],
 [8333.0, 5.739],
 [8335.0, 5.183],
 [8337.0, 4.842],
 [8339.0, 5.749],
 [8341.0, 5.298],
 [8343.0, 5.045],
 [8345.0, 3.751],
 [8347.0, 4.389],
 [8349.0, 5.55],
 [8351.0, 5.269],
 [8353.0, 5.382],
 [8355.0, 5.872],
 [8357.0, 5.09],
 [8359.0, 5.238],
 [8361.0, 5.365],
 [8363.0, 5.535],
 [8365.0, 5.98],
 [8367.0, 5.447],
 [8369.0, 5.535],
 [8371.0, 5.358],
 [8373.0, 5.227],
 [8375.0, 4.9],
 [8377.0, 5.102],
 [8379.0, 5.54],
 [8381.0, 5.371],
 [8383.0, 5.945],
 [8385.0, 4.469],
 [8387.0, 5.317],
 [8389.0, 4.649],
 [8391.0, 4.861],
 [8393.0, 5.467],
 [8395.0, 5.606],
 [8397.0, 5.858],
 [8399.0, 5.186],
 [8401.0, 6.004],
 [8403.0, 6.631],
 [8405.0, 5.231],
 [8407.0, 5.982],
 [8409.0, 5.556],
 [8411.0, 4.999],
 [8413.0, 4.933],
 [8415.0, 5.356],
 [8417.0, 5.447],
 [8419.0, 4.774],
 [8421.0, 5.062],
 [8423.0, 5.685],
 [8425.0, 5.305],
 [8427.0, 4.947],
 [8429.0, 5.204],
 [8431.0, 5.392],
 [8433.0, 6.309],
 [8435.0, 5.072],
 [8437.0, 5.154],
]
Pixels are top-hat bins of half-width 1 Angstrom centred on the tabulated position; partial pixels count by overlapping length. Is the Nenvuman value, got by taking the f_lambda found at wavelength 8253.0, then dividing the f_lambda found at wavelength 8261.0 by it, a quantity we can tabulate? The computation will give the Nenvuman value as 1.00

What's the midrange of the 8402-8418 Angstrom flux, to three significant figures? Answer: 5.78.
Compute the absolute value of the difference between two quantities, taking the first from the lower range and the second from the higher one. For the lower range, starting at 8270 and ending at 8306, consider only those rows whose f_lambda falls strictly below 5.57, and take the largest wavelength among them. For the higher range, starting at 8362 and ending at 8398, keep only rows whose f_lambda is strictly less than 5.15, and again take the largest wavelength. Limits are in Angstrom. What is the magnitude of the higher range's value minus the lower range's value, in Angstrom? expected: 86 Angstrom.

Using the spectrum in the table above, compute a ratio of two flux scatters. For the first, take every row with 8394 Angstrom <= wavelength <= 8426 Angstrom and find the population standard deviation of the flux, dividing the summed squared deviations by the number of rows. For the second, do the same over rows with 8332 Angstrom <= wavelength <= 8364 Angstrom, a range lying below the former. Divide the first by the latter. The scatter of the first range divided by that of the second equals 0.90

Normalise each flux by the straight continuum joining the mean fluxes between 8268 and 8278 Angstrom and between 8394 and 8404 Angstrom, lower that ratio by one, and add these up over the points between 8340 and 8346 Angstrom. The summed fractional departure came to -0.53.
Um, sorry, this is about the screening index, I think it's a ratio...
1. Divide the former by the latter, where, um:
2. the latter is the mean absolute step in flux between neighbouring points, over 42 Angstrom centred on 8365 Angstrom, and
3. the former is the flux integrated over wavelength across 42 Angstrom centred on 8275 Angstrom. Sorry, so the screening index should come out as 536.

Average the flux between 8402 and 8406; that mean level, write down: 5.93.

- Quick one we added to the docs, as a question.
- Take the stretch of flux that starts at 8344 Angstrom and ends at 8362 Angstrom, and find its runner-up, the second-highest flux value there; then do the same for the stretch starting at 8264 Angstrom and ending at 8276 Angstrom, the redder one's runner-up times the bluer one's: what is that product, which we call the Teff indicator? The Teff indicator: 31.3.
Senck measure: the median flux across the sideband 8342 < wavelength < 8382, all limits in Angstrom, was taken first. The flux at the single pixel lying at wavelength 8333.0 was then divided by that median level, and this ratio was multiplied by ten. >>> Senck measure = 10.7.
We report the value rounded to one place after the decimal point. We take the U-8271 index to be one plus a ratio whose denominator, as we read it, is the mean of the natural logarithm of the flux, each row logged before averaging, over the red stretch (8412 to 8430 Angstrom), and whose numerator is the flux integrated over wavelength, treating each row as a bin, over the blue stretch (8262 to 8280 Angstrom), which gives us 60.8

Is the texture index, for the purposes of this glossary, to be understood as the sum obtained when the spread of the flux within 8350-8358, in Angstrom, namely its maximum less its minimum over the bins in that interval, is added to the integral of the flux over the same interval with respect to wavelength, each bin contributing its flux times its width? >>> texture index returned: 44.0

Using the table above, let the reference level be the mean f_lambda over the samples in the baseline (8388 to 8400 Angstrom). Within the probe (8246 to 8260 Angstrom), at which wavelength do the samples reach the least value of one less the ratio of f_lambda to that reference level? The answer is 8249.0 Angstrom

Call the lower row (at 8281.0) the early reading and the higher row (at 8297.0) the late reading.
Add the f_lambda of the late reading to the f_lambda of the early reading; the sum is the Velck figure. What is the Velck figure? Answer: 11.3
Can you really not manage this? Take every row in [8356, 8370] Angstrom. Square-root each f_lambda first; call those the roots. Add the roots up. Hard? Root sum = 16.3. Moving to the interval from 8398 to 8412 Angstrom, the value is 16.6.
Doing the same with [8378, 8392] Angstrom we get 15.9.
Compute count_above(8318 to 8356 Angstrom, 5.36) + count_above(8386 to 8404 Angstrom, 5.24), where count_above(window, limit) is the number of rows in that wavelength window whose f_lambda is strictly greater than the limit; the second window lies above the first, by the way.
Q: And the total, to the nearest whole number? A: 15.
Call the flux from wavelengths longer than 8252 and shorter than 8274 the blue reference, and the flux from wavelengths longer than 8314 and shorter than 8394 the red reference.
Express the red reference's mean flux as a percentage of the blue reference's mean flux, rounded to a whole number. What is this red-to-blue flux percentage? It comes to 97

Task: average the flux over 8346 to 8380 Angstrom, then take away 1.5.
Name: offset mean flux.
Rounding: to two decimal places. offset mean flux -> 3.84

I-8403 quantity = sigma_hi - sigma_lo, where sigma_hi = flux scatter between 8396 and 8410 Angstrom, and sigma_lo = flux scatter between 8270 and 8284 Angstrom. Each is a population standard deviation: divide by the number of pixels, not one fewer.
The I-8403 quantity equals 0.21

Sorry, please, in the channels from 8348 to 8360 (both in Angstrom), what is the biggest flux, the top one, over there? 5.872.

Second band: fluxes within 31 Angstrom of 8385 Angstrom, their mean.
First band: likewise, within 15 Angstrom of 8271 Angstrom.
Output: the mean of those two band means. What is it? 5.43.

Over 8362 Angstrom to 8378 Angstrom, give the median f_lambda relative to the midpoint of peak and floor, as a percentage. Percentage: 99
